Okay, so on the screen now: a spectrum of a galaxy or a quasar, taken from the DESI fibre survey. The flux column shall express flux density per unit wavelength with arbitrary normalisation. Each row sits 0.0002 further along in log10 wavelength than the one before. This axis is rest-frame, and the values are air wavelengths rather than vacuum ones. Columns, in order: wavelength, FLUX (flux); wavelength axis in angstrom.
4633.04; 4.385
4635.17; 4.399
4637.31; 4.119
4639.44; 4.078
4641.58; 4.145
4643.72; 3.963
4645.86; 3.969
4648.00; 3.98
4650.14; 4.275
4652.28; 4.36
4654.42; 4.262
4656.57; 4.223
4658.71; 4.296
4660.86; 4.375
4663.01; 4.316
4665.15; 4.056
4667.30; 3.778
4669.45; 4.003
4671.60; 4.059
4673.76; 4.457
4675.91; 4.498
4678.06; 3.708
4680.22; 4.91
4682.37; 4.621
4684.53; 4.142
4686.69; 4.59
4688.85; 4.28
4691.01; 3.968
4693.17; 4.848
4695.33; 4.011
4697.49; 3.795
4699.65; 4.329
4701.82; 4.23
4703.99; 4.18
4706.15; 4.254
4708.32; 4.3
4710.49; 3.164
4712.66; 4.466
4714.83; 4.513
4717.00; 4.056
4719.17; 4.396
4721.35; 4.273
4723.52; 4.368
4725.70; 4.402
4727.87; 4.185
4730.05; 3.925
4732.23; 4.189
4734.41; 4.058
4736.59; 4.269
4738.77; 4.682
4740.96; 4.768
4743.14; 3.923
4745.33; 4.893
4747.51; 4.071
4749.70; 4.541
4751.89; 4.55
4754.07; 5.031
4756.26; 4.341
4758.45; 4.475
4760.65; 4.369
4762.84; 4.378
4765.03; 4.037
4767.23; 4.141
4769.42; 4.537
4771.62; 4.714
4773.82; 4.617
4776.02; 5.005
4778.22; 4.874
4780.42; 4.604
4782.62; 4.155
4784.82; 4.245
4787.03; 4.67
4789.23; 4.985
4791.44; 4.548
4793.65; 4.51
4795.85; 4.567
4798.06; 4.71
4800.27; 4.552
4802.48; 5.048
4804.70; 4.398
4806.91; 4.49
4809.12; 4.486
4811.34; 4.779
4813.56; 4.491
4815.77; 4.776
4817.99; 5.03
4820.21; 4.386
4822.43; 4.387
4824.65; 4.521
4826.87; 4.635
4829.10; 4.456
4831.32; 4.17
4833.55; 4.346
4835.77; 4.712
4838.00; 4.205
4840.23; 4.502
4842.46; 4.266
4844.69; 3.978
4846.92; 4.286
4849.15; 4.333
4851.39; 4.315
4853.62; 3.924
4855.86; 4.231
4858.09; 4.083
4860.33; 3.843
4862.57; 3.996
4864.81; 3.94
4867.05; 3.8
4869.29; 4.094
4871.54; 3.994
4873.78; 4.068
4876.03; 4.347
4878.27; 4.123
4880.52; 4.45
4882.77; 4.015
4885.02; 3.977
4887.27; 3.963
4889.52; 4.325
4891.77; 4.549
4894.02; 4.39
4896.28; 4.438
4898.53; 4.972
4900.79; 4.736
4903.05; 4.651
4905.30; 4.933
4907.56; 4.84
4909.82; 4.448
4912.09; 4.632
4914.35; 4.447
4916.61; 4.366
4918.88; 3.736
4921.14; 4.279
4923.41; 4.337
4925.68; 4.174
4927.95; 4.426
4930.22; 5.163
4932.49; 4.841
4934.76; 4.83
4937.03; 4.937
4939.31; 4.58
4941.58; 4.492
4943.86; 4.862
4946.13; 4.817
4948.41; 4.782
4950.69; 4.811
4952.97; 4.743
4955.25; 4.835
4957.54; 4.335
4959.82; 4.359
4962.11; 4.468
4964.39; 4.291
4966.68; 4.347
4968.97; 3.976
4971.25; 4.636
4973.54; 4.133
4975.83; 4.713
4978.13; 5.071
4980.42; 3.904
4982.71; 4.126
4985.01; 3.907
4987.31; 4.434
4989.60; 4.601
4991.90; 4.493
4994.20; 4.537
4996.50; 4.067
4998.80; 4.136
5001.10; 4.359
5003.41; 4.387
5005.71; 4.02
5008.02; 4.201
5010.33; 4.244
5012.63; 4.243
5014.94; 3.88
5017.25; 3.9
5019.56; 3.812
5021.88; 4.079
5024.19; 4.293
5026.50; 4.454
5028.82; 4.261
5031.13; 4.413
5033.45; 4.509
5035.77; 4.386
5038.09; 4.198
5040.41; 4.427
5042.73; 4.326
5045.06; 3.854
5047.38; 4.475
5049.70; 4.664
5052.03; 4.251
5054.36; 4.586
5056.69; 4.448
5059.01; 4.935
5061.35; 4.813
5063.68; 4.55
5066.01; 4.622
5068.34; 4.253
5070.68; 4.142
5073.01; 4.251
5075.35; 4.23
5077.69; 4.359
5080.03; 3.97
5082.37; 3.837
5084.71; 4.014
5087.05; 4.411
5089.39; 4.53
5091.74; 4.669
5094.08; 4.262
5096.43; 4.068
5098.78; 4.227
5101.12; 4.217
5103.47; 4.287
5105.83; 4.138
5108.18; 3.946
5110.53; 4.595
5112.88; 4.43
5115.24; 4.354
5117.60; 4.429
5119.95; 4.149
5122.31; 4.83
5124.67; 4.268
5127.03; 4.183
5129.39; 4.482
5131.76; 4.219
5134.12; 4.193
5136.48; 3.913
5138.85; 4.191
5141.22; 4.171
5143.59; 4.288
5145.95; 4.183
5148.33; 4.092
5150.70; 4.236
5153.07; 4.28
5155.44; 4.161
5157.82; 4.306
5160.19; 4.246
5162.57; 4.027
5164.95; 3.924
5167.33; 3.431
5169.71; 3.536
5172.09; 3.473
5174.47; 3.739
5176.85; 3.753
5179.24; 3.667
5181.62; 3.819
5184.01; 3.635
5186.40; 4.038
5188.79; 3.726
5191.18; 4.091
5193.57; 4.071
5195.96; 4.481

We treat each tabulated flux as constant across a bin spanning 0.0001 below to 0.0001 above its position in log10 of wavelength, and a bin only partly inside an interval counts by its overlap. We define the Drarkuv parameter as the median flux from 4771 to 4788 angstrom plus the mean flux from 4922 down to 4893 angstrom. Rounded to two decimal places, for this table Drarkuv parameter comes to 9.17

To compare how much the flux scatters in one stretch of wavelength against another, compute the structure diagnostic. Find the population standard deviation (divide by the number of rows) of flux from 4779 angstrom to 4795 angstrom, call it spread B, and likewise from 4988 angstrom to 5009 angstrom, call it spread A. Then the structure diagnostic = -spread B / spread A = -1.3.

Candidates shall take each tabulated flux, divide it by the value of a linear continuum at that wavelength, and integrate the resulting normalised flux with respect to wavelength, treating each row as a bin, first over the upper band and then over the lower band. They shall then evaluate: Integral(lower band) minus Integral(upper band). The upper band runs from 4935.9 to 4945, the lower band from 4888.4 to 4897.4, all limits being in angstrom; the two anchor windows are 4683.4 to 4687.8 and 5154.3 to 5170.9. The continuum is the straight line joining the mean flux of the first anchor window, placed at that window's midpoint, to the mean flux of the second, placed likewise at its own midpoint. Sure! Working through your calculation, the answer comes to -0.8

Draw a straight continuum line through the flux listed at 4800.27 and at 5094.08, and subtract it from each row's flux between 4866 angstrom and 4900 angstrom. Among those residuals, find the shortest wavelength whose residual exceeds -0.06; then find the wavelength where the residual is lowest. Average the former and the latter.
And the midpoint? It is 4873.8 angstrom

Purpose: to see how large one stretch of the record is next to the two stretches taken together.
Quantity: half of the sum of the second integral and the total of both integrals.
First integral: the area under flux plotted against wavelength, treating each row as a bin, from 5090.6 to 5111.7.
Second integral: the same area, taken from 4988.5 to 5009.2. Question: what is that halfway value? 134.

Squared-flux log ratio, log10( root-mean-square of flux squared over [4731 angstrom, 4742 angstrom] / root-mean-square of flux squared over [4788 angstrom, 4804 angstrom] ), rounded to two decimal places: -0.06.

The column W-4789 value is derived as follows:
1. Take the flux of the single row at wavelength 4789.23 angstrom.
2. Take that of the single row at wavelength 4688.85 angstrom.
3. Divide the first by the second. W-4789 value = 1.16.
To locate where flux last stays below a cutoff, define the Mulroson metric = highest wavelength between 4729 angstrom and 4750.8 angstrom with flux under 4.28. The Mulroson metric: 4747.51 angstrom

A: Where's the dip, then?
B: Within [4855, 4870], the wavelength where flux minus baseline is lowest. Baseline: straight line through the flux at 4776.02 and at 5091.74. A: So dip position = 4867.05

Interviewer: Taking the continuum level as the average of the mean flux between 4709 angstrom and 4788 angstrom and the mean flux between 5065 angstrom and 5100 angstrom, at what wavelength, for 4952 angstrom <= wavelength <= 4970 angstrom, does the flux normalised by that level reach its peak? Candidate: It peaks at 4955.25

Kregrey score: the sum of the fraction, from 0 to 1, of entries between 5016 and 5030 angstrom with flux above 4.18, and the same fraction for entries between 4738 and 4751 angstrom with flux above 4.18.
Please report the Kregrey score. 1.17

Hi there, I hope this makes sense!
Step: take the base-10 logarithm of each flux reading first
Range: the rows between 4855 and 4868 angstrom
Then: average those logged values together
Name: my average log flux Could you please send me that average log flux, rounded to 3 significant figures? 0.600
